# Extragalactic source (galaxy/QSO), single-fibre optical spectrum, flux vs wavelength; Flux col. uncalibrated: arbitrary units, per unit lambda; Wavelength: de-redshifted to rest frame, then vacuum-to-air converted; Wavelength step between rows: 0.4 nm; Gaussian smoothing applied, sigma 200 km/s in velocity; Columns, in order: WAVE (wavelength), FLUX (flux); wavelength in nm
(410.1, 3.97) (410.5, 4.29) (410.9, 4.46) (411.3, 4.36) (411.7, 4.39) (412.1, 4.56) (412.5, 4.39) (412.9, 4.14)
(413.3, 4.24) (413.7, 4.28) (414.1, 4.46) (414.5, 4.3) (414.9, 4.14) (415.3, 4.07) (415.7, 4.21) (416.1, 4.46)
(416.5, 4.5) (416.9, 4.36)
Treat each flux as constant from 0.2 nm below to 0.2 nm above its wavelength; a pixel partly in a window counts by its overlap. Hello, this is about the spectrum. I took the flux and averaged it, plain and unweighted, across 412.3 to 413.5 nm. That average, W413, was 4.26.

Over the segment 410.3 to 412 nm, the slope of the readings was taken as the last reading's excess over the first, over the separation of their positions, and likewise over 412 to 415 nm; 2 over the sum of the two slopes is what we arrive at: -30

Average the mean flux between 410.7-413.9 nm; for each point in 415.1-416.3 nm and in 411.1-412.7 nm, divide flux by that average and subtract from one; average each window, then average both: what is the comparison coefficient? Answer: 0.004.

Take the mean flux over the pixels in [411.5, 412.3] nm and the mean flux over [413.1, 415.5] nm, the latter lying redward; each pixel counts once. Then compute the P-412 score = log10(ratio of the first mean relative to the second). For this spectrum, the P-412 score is 0.023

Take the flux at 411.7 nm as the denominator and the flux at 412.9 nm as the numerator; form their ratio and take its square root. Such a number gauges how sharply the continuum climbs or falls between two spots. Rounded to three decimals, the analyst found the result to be 0.971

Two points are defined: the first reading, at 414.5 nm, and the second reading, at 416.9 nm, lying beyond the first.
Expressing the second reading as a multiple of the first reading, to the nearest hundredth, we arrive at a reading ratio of 1.01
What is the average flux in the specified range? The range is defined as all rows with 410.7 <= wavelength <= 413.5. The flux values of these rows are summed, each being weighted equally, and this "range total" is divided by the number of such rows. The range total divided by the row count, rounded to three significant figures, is 4.36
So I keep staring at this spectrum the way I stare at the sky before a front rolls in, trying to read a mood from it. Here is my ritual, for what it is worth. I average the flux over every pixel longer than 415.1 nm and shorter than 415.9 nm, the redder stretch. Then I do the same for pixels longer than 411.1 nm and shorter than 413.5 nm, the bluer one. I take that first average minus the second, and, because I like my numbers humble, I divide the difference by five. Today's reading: -0.041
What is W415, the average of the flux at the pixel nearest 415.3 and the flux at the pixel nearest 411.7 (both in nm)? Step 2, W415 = 4.23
